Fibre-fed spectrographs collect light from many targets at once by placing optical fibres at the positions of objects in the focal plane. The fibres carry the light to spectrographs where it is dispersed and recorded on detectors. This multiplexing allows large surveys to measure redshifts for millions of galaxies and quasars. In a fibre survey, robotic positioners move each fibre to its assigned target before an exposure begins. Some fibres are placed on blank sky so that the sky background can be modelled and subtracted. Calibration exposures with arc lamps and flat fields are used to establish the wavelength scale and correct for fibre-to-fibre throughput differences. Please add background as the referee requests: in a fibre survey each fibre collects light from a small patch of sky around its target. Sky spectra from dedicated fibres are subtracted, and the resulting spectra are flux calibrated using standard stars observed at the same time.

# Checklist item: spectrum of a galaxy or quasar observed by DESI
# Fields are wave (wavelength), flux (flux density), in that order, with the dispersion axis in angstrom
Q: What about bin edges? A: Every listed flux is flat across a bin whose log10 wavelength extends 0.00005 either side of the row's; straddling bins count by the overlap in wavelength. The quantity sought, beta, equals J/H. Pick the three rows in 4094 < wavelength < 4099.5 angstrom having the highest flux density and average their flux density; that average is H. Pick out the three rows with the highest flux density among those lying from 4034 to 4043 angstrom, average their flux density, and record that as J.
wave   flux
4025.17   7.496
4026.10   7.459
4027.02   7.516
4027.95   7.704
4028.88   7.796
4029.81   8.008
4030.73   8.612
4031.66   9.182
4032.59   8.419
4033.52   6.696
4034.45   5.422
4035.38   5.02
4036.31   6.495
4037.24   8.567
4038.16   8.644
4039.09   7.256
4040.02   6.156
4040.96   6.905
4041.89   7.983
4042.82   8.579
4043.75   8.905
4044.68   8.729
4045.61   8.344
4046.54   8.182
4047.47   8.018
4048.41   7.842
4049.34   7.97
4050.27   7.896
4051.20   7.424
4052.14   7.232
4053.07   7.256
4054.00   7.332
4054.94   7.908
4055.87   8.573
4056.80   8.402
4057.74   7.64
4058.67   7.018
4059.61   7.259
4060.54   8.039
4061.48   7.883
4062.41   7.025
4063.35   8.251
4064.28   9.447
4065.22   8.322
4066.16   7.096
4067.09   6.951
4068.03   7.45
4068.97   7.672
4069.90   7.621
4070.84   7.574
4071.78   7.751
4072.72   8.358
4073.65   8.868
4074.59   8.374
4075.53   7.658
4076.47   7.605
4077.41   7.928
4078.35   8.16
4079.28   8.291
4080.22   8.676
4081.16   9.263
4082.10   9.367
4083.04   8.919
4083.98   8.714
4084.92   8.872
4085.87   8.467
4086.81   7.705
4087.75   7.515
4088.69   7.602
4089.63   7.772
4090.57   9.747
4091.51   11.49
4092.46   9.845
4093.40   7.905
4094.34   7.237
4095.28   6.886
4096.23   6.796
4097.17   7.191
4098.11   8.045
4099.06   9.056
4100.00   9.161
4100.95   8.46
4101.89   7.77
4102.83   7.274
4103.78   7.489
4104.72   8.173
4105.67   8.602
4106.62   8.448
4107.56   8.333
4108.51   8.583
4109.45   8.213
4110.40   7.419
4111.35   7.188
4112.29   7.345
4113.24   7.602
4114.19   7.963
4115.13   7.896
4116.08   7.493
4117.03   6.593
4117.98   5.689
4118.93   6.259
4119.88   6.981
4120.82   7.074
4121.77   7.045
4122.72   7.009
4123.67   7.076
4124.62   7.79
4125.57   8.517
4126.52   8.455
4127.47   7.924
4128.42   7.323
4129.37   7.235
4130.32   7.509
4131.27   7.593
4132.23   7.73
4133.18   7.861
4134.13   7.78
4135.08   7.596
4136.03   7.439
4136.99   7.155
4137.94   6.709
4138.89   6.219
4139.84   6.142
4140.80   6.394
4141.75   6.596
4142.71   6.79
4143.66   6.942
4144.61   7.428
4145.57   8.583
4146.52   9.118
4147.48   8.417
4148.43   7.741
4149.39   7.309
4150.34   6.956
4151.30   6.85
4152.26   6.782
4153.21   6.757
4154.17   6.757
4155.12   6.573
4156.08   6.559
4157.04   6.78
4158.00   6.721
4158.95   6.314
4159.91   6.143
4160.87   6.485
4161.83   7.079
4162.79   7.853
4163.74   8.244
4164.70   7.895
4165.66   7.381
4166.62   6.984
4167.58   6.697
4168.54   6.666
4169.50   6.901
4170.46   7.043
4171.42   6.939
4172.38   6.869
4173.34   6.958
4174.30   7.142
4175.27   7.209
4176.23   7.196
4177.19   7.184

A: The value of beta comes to 1.06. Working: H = 8.11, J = 8.60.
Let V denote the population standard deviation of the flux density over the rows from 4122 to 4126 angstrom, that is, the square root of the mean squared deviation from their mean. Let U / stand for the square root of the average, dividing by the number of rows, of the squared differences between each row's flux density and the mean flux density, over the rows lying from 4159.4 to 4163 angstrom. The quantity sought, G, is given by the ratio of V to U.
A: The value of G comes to 0.94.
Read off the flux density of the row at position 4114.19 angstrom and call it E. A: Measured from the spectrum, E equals 7.963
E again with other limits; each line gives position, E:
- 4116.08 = 7.493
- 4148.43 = 7.741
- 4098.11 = 8.045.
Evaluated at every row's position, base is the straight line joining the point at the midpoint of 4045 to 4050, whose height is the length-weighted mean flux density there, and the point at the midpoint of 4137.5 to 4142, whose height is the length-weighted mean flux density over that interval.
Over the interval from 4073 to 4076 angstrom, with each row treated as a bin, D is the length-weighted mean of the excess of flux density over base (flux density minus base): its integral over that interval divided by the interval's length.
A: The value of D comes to 0.71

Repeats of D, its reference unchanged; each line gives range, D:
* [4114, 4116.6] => 0.89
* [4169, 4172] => 1.11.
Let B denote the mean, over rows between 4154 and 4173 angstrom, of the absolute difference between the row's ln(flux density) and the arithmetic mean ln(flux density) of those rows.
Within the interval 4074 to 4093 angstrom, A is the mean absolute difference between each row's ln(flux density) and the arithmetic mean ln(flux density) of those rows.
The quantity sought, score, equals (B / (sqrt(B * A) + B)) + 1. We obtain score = 1.44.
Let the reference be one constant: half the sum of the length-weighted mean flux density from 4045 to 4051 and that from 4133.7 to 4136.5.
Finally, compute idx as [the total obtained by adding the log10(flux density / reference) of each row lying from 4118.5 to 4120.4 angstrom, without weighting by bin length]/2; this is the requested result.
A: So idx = -0.07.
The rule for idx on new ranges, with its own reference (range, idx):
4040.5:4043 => 0.00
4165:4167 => -0.04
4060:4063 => -0.02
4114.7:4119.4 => -0.16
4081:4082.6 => 0.08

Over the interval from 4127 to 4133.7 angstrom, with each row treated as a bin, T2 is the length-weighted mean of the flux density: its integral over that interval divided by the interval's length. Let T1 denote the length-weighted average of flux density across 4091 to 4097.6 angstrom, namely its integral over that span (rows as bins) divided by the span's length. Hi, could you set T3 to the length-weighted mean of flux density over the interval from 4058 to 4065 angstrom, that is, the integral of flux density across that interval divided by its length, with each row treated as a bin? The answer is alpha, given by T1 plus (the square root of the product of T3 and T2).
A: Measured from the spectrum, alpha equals 15.93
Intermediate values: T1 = 8.2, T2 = 7.60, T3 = 7.86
